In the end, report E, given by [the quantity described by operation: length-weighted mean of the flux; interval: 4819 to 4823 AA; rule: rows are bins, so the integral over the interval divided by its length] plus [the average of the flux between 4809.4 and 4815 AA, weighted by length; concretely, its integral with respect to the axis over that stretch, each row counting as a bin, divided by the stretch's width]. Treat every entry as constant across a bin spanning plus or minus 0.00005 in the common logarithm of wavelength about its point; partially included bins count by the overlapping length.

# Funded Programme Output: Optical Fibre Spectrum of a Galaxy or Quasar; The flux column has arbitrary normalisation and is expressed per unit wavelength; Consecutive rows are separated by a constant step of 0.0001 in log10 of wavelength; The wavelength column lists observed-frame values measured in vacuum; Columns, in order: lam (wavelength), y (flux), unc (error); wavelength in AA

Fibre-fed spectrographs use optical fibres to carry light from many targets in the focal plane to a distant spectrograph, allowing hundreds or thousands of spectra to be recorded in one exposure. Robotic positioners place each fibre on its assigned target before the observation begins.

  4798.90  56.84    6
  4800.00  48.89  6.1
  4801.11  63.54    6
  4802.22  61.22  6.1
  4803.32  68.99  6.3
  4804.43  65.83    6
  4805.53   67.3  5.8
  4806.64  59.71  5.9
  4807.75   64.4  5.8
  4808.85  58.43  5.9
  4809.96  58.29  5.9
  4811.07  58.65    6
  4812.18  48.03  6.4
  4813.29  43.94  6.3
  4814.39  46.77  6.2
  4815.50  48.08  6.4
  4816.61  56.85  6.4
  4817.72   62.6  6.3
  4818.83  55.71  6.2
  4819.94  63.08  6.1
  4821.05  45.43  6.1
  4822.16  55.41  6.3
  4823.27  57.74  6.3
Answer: 106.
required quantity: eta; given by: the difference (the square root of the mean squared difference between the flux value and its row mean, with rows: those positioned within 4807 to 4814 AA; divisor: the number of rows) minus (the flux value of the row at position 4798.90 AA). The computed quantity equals -49.8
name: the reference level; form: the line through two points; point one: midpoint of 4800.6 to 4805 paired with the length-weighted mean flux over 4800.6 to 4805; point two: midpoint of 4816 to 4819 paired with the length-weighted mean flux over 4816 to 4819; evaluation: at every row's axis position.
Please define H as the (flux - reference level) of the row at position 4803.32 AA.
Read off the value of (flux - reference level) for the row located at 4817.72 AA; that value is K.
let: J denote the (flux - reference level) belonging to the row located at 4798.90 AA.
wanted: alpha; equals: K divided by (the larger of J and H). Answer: 1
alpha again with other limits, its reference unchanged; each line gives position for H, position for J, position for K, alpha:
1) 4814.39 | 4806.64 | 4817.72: -1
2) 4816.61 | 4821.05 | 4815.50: 6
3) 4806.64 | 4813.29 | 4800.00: 5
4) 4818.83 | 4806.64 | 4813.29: 7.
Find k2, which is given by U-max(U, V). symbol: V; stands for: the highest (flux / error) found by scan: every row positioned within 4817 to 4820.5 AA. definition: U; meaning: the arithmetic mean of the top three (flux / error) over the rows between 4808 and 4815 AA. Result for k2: -0.49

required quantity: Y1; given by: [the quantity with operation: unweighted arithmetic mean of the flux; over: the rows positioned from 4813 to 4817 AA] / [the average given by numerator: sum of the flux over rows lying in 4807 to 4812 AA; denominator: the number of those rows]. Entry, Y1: 0.82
